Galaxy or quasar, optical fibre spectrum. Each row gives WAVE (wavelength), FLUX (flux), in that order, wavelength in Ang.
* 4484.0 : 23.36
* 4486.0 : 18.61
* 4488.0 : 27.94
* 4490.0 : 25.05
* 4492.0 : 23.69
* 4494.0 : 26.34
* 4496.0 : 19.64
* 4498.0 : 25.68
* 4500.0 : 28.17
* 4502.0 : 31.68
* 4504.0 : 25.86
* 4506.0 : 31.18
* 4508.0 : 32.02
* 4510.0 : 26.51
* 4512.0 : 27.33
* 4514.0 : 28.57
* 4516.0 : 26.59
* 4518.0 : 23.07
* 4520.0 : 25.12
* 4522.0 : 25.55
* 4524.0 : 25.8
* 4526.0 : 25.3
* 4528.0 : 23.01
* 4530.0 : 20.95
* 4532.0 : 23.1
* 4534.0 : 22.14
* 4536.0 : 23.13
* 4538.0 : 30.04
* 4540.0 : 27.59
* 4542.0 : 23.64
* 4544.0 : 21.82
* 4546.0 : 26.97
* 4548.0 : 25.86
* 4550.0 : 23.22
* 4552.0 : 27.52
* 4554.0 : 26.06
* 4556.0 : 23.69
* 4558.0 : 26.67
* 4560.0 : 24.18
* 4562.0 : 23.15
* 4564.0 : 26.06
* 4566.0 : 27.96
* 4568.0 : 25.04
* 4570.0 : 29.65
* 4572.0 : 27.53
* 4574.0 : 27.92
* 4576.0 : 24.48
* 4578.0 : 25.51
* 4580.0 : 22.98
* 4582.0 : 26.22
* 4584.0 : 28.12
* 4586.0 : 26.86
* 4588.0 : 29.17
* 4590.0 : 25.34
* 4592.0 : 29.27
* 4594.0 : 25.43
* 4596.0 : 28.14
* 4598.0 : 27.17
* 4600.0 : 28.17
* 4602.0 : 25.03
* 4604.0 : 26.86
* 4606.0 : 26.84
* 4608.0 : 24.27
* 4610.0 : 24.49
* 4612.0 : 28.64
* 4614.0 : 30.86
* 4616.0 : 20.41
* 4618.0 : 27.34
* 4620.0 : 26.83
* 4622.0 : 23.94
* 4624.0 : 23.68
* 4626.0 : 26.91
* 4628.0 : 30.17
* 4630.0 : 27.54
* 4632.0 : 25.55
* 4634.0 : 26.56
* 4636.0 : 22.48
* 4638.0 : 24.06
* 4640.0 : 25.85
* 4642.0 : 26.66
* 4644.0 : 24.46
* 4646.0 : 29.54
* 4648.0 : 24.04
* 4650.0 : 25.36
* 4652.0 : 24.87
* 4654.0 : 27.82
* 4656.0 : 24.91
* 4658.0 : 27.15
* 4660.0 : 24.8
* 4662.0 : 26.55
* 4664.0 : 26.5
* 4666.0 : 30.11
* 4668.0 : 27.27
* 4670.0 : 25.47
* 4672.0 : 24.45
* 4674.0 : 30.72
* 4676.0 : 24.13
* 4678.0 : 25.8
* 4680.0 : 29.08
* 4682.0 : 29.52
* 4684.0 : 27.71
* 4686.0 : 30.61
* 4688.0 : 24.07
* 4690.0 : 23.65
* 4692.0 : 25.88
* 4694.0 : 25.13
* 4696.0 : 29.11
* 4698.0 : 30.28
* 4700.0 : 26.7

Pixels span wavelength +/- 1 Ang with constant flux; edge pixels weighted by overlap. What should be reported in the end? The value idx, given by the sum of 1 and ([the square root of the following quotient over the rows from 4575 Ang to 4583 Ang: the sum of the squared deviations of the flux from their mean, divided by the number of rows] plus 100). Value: 102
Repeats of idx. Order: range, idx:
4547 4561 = 103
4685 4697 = 104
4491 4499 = 104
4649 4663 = 102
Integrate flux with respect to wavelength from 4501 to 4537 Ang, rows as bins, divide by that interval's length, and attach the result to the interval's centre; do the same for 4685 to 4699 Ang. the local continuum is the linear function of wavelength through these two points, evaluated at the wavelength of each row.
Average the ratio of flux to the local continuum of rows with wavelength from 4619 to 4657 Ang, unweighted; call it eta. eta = 0.97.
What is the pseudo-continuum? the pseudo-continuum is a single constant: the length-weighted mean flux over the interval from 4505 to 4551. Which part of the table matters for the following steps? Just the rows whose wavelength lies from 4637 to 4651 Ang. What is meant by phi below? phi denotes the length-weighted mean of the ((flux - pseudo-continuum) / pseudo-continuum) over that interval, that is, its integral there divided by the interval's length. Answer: 0.005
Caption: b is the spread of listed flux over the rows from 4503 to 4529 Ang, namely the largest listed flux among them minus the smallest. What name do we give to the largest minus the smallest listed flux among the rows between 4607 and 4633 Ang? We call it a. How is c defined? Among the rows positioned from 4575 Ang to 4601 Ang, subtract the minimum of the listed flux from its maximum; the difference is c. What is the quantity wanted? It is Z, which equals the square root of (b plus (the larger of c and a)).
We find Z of 4.41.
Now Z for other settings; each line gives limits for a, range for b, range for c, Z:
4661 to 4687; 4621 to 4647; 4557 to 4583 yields 3.79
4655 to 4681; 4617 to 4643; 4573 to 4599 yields 3.78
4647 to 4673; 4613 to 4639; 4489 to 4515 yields 4.78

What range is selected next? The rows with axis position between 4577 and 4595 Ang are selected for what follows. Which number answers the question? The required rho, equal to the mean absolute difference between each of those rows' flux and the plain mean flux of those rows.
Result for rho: 1.6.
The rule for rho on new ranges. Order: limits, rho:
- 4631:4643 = 1.3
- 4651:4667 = 1.3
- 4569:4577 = 1.5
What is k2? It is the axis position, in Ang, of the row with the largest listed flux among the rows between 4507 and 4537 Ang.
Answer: 4508.0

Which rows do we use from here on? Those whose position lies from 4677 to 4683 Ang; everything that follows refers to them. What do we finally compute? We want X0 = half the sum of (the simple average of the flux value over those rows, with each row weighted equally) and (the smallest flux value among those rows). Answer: 27.0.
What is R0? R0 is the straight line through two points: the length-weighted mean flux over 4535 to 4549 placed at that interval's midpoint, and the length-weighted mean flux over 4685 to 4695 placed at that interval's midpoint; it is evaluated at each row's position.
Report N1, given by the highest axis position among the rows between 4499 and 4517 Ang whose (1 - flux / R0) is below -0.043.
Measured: 4514.0 Ang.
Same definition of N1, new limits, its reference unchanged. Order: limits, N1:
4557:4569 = 4566.0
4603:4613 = 4612.0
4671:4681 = 4680.0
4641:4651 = 4646.0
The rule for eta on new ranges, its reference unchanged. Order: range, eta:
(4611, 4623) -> 0.99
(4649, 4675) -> 0.99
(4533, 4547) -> 0.96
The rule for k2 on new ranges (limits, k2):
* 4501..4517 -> 4508.0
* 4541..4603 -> 4570.0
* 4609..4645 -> 4614.0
